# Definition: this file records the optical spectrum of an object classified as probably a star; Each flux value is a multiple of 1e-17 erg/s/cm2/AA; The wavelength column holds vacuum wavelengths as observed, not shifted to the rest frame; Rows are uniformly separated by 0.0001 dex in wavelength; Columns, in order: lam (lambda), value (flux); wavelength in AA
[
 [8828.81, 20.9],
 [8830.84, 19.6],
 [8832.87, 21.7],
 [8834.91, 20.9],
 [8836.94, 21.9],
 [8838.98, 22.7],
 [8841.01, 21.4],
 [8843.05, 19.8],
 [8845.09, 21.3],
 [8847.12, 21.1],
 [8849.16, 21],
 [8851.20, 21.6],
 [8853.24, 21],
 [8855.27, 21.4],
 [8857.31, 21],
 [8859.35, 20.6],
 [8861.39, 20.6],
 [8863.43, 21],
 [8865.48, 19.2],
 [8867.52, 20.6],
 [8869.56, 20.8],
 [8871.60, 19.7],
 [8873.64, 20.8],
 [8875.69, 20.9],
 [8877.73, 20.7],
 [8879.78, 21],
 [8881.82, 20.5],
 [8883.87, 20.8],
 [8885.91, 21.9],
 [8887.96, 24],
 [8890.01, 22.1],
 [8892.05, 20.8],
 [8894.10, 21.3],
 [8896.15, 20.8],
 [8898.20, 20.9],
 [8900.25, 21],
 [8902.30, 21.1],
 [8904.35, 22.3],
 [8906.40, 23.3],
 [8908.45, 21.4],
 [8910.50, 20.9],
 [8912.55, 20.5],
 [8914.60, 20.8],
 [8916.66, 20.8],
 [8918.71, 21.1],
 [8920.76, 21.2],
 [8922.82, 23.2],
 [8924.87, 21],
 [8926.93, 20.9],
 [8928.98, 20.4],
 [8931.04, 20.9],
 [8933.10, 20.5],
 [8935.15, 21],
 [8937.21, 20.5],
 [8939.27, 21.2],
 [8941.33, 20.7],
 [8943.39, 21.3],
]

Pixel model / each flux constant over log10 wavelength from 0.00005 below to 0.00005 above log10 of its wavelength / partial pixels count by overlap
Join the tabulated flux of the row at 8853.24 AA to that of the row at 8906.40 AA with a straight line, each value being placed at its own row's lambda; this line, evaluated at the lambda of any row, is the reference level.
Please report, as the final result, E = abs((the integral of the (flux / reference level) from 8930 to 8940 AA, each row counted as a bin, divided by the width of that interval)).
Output 0.848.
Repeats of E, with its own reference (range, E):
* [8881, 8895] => 0.962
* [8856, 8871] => 0.958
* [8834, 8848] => 1.041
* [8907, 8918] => 0.891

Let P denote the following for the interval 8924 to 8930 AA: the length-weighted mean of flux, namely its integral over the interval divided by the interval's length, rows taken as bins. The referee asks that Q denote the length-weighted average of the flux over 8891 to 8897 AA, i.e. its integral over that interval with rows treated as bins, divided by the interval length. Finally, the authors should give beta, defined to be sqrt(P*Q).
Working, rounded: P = 20.8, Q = 20.99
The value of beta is 20.9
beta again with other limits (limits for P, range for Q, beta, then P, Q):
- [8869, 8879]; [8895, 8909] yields 21.1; 20.6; 21.54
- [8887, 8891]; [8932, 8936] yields 21.9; 23.0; 20.76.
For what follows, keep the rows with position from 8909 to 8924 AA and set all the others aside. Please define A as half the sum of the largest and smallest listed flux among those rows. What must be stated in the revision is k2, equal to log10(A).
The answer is 1.34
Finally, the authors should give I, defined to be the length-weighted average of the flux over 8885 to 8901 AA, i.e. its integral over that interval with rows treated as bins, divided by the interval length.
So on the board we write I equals 21.6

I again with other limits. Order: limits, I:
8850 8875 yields 20.7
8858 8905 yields 21.0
